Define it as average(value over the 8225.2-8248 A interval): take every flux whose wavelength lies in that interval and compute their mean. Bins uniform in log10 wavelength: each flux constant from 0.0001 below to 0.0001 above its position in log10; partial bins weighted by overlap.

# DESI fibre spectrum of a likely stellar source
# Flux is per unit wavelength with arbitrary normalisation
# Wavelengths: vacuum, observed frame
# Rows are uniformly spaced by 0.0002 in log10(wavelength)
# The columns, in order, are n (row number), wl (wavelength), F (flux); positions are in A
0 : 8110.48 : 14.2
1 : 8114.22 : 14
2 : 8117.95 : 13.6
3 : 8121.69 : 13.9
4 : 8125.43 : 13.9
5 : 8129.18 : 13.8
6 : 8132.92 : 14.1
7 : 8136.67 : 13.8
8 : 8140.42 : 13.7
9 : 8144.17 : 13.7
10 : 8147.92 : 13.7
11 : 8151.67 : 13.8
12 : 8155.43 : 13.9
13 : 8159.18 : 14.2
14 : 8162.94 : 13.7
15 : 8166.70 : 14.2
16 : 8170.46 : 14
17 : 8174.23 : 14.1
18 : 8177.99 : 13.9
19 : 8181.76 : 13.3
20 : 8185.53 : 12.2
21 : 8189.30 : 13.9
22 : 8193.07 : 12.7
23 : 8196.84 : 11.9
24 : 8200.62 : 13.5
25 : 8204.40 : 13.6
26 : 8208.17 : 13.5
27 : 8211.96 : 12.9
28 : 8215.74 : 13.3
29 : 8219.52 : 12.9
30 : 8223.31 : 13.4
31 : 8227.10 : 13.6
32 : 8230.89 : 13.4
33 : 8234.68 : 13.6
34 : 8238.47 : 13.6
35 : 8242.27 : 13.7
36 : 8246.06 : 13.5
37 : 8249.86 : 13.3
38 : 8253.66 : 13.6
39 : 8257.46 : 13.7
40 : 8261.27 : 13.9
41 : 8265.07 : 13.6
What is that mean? 13.6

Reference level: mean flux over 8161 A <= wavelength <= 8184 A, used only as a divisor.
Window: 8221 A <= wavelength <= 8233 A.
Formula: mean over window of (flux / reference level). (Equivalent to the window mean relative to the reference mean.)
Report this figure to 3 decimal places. 0.971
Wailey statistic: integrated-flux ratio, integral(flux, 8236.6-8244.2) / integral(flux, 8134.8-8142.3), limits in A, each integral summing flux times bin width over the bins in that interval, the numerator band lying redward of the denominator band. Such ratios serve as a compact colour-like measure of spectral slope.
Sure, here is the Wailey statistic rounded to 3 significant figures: 1.01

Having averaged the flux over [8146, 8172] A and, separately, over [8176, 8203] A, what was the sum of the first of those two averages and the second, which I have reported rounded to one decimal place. 27.0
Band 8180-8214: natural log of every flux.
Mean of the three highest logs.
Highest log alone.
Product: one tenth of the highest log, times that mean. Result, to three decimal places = 0.688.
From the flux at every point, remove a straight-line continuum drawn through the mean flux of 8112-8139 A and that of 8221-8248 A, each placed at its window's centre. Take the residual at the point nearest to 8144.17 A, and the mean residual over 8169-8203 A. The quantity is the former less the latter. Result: 0.30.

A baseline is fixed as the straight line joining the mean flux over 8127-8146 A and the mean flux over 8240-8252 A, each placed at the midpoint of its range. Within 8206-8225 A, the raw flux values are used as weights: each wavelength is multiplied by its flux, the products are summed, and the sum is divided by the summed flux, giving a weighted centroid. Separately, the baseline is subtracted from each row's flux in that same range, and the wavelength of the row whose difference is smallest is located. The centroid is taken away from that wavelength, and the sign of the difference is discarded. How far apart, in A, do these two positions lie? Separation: 3.8 A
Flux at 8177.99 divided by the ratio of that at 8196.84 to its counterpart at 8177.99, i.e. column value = 16.2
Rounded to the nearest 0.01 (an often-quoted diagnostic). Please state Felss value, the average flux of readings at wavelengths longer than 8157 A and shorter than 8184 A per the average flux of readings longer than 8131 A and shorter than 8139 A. 1.00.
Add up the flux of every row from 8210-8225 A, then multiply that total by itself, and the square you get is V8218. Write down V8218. 2756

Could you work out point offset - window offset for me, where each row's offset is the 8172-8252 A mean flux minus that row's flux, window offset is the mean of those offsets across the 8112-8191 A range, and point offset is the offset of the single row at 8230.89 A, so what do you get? 0.38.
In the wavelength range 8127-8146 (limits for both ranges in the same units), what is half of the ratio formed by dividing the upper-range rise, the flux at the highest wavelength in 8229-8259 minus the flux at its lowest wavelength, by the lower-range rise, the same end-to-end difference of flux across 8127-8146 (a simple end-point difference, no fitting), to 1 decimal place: -1.5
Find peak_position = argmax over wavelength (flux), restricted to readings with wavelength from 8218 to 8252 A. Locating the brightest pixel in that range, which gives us 8242.27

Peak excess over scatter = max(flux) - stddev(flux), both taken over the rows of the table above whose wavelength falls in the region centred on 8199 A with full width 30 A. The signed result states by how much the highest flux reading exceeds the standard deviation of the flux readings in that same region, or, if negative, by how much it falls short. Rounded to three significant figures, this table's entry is 13.2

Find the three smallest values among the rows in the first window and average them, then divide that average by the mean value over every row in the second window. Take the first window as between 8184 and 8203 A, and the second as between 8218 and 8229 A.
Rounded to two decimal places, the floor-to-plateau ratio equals 0.92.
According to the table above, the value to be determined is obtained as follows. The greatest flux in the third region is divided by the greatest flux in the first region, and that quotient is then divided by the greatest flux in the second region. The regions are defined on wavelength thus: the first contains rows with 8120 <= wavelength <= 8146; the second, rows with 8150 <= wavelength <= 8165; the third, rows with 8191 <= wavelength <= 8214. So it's 0.0679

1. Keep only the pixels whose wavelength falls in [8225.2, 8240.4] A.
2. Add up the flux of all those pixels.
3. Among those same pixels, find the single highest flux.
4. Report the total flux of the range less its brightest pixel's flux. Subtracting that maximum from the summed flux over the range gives 40.6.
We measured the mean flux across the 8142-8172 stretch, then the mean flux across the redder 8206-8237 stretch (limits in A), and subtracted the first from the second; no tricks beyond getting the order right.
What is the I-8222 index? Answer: -0.6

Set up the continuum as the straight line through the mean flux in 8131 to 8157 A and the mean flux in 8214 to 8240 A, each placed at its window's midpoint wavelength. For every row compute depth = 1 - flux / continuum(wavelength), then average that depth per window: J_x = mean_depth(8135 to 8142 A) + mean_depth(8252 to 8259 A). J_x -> -0.023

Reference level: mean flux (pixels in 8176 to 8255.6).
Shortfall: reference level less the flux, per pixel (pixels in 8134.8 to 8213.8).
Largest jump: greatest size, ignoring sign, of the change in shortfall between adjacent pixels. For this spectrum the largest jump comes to 1.7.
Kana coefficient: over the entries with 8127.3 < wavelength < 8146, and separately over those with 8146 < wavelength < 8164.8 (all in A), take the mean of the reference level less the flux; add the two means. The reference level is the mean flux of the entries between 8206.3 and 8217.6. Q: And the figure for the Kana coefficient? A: -1.2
